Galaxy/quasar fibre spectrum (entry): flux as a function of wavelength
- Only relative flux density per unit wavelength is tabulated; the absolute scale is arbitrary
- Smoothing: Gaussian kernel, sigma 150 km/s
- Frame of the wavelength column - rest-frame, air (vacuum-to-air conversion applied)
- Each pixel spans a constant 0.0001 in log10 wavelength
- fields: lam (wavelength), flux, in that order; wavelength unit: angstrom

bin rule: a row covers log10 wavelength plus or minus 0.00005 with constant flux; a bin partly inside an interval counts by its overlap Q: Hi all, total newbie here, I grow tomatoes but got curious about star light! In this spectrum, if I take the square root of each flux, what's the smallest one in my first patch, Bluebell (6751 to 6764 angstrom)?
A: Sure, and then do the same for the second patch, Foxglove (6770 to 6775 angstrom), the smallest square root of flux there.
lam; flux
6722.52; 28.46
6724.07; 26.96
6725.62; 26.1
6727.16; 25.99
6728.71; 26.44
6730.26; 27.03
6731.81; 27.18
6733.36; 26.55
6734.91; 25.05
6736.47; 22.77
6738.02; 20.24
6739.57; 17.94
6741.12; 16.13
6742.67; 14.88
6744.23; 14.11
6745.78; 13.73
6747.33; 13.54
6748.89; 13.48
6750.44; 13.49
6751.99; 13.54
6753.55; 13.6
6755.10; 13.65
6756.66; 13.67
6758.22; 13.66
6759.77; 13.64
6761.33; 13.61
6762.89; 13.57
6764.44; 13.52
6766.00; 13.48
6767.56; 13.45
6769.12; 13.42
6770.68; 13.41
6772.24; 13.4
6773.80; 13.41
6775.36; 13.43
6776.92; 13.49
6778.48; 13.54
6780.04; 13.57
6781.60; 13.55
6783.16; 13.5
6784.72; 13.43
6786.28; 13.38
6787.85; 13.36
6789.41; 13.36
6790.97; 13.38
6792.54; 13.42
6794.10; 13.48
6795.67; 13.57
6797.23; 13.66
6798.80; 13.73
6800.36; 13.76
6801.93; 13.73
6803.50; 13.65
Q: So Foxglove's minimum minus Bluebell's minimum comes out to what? -0.02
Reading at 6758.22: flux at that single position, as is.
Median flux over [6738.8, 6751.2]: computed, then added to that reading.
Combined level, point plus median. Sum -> 27.6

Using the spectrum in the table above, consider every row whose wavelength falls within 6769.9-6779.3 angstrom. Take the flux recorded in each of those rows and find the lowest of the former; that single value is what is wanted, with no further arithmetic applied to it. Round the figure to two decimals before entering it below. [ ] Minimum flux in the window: 13.40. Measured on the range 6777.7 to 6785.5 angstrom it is 13.43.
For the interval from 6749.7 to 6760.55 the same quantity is 13.49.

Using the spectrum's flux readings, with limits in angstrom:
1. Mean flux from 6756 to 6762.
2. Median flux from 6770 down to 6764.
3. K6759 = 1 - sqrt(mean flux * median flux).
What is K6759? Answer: -12.6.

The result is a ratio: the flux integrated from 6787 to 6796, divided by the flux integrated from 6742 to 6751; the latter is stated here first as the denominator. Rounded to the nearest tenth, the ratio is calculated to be 1.0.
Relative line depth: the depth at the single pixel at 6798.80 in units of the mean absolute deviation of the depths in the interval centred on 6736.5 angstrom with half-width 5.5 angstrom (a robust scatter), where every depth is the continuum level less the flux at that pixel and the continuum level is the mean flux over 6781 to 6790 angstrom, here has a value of -0.08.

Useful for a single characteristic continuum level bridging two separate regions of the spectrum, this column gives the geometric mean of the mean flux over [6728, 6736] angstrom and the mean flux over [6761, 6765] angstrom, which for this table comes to 18.9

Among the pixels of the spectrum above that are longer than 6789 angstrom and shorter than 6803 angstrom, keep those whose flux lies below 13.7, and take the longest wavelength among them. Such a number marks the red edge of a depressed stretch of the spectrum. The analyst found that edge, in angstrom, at 6797.23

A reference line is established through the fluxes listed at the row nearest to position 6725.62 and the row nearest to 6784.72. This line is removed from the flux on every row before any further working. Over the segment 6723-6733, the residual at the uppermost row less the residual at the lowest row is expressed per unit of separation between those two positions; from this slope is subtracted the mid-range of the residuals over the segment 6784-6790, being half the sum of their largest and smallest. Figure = 0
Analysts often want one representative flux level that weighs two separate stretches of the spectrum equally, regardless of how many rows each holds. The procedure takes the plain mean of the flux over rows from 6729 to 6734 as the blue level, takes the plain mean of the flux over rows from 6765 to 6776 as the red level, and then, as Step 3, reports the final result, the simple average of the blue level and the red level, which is 20.2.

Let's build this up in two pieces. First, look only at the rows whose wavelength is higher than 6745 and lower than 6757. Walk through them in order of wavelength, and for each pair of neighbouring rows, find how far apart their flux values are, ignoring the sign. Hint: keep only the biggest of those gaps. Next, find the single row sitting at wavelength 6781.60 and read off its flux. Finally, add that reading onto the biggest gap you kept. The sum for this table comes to 13.7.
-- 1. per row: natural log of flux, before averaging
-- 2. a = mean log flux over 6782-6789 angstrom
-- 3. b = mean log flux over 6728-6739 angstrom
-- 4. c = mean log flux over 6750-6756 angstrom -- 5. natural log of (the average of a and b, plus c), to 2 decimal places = 1.71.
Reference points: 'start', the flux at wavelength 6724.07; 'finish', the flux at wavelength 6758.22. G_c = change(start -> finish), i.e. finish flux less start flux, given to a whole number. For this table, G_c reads -13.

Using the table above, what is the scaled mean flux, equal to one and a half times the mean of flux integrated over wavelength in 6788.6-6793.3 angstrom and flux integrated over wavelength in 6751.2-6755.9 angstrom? 95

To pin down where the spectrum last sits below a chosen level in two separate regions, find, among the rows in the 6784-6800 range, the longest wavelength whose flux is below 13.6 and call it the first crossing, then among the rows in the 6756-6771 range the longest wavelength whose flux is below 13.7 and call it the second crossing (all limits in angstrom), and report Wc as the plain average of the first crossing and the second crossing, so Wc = 6783.2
